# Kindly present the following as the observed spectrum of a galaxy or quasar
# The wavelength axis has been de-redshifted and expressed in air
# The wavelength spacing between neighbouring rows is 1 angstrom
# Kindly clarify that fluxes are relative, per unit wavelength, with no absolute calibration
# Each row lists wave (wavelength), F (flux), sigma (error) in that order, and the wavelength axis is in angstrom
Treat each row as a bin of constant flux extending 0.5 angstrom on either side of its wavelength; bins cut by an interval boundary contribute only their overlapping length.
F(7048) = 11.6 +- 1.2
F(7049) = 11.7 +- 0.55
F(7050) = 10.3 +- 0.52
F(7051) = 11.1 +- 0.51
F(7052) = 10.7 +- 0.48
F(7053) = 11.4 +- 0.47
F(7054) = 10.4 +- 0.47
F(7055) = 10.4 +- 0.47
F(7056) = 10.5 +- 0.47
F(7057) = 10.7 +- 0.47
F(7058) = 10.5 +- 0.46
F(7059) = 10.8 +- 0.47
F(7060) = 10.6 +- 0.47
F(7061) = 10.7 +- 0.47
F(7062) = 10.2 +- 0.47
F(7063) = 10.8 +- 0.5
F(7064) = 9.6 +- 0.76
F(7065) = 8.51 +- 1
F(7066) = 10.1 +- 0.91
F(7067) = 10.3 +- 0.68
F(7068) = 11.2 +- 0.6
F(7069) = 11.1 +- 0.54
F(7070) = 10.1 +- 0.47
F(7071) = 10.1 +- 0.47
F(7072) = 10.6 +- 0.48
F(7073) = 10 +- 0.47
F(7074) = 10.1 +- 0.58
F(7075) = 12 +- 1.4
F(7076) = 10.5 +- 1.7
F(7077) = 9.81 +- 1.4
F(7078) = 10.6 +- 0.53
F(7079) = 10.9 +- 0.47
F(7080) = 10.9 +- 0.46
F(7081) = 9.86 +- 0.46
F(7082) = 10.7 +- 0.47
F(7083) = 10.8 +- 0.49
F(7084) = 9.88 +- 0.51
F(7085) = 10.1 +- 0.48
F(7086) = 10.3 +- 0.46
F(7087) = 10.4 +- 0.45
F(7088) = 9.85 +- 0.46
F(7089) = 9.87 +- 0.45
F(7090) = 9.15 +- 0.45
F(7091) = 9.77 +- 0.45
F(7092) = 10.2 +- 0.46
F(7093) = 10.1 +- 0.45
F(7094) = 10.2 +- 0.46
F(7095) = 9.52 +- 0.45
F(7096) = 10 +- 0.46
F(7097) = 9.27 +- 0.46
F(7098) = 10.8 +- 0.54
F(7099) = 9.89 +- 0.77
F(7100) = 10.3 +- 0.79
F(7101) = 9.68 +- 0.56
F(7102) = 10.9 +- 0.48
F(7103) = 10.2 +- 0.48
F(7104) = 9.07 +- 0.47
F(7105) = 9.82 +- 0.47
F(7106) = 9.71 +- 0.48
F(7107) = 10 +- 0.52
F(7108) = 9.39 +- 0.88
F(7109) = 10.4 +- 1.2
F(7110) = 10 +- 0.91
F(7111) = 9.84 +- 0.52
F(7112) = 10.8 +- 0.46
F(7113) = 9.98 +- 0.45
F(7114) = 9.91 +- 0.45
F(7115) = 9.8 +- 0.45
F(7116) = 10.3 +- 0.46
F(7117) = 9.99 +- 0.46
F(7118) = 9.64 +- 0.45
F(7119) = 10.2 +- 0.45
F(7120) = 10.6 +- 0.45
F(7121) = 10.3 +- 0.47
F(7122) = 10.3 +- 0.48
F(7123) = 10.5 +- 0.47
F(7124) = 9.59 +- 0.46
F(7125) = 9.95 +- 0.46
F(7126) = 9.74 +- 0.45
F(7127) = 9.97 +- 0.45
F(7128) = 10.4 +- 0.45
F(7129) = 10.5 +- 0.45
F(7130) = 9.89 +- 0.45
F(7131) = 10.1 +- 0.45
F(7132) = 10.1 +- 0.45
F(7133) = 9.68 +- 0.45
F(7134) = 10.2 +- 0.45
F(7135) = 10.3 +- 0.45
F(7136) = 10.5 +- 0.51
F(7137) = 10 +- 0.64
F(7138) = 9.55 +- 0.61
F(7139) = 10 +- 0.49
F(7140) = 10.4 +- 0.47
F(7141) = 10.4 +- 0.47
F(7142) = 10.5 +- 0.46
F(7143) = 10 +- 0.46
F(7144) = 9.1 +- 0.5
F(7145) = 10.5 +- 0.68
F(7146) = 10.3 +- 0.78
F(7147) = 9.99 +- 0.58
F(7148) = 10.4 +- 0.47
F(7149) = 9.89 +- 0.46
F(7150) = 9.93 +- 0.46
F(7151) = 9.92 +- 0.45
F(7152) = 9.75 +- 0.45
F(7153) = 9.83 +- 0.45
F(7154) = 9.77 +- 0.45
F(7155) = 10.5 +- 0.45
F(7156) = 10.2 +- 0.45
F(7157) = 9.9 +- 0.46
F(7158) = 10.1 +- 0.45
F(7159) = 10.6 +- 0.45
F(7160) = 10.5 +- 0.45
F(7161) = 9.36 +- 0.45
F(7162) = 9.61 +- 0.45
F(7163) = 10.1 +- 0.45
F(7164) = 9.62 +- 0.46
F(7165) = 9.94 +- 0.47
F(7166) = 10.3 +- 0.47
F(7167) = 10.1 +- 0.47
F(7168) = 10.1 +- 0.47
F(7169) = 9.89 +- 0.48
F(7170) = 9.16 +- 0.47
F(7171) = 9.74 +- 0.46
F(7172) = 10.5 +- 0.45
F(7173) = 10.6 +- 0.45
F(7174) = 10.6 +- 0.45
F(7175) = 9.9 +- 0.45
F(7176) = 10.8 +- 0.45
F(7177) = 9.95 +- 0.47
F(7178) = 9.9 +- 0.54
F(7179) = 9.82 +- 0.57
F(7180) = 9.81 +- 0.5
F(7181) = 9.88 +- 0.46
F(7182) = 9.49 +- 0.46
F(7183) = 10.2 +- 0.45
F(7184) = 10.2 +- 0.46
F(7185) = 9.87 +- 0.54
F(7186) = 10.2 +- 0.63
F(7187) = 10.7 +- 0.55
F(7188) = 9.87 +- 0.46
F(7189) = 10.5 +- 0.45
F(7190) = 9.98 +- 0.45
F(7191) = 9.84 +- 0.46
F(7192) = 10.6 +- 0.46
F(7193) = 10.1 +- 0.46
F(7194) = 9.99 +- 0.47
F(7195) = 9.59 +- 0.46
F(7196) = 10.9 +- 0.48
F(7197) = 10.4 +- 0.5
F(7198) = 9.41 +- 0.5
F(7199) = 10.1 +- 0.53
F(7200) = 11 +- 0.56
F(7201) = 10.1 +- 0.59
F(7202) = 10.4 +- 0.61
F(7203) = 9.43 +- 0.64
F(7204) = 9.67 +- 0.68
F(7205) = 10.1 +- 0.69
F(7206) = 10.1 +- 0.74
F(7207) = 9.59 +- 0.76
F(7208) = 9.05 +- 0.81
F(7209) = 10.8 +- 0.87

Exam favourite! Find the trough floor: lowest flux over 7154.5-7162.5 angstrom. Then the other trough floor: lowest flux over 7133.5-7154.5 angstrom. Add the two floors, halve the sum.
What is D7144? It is 9.23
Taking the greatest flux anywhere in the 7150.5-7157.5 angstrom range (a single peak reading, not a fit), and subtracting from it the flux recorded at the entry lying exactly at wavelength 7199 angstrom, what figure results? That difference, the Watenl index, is 0.4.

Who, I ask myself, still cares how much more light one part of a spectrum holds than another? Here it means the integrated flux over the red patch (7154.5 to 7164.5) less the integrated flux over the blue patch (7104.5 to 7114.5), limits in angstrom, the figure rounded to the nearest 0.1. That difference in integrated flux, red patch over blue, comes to 0.6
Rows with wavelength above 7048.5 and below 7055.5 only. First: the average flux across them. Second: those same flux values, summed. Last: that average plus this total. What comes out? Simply 86.9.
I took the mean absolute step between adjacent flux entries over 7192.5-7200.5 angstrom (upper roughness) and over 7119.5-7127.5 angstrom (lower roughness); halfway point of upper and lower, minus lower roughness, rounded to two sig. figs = 0.19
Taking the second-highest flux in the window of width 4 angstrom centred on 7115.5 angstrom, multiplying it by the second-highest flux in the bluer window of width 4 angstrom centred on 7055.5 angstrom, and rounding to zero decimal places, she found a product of 105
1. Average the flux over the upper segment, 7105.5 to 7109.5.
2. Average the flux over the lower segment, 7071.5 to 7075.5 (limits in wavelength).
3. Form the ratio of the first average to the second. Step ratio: 0.93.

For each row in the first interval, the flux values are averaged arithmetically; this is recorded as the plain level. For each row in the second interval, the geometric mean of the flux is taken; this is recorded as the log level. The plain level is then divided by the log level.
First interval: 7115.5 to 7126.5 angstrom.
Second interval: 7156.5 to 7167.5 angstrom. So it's 1.01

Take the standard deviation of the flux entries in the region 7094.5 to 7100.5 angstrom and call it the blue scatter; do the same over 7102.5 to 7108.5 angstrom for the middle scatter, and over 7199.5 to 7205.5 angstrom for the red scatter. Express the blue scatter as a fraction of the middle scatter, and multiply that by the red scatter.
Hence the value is 0.7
